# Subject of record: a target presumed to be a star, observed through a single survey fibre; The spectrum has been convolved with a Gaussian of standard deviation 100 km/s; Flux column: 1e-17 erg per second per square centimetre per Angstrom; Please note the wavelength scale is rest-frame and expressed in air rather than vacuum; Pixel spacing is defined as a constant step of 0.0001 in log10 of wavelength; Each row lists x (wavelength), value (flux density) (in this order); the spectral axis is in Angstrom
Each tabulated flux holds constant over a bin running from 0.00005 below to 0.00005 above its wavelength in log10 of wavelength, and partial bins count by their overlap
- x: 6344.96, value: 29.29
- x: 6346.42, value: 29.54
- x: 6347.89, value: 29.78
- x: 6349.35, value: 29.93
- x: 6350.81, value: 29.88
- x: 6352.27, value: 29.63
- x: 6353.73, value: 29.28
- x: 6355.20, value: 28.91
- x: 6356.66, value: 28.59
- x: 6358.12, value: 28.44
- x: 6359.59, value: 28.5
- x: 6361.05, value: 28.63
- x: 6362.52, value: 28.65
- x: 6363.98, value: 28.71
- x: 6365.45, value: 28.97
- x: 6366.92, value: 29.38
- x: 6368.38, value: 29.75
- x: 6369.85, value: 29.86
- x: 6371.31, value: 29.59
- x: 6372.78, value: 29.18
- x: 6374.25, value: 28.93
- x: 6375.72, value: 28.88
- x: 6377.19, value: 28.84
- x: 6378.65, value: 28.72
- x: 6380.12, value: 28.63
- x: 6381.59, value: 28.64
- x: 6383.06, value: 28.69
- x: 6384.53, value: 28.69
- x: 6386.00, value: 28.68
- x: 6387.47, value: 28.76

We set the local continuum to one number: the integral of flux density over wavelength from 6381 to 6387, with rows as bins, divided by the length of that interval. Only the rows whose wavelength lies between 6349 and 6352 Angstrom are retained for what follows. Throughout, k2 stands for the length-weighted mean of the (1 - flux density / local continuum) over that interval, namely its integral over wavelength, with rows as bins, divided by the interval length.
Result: -0.041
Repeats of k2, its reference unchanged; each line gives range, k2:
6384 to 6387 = 0.000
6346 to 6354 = -0.036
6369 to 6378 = -0.019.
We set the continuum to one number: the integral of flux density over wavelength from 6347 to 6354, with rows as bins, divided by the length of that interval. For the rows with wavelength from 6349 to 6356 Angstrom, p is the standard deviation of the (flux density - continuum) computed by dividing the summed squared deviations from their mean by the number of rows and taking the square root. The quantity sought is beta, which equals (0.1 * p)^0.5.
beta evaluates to 0.196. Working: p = 0.385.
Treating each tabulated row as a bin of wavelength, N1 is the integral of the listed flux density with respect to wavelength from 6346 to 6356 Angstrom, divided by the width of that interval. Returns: 29.6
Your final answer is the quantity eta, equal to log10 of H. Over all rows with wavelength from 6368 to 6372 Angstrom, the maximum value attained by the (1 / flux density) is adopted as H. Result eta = -1.47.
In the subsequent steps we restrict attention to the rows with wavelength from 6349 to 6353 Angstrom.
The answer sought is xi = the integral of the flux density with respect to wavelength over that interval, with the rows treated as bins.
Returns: 119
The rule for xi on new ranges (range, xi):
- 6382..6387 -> 143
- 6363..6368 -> 145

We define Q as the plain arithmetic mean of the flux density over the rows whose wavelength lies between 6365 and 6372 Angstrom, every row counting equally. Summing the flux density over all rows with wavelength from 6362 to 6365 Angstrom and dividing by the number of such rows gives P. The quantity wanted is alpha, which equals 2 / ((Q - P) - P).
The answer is -0.0718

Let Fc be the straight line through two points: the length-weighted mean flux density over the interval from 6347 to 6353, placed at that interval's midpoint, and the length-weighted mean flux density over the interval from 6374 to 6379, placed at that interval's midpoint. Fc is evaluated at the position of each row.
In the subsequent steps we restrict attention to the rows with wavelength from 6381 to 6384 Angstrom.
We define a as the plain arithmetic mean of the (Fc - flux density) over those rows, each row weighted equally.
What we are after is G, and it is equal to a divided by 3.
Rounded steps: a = 0.00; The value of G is 0.00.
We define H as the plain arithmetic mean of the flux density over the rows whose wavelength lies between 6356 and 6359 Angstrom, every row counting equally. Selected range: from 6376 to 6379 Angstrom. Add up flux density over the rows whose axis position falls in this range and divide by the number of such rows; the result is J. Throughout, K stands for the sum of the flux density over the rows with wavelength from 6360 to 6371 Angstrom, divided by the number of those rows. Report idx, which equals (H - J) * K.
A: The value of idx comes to -8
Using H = 28.5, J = 28.8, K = 29.1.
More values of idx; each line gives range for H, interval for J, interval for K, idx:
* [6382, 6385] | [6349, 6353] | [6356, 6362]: -32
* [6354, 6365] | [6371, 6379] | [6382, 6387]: -11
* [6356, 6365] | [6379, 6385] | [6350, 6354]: -2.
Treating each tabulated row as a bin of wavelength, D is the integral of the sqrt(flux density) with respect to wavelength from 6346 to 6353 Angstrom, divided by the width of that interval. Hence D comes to 5.45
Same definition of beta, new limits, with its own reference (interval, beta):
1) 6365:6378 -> 0.193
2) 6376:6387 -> 0.080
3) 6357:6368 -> 0.173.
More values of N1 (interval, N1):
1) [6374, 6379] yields 28.9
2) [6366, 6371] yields 29.7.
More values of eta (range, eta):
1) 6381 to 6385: -1.46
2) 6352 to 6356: -1.46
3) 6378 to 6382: -1.46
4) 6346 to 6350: -1.47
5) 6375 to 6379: -1.46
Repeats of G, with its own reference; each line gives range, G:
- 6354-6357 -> 0.28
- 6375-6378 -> 0.00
